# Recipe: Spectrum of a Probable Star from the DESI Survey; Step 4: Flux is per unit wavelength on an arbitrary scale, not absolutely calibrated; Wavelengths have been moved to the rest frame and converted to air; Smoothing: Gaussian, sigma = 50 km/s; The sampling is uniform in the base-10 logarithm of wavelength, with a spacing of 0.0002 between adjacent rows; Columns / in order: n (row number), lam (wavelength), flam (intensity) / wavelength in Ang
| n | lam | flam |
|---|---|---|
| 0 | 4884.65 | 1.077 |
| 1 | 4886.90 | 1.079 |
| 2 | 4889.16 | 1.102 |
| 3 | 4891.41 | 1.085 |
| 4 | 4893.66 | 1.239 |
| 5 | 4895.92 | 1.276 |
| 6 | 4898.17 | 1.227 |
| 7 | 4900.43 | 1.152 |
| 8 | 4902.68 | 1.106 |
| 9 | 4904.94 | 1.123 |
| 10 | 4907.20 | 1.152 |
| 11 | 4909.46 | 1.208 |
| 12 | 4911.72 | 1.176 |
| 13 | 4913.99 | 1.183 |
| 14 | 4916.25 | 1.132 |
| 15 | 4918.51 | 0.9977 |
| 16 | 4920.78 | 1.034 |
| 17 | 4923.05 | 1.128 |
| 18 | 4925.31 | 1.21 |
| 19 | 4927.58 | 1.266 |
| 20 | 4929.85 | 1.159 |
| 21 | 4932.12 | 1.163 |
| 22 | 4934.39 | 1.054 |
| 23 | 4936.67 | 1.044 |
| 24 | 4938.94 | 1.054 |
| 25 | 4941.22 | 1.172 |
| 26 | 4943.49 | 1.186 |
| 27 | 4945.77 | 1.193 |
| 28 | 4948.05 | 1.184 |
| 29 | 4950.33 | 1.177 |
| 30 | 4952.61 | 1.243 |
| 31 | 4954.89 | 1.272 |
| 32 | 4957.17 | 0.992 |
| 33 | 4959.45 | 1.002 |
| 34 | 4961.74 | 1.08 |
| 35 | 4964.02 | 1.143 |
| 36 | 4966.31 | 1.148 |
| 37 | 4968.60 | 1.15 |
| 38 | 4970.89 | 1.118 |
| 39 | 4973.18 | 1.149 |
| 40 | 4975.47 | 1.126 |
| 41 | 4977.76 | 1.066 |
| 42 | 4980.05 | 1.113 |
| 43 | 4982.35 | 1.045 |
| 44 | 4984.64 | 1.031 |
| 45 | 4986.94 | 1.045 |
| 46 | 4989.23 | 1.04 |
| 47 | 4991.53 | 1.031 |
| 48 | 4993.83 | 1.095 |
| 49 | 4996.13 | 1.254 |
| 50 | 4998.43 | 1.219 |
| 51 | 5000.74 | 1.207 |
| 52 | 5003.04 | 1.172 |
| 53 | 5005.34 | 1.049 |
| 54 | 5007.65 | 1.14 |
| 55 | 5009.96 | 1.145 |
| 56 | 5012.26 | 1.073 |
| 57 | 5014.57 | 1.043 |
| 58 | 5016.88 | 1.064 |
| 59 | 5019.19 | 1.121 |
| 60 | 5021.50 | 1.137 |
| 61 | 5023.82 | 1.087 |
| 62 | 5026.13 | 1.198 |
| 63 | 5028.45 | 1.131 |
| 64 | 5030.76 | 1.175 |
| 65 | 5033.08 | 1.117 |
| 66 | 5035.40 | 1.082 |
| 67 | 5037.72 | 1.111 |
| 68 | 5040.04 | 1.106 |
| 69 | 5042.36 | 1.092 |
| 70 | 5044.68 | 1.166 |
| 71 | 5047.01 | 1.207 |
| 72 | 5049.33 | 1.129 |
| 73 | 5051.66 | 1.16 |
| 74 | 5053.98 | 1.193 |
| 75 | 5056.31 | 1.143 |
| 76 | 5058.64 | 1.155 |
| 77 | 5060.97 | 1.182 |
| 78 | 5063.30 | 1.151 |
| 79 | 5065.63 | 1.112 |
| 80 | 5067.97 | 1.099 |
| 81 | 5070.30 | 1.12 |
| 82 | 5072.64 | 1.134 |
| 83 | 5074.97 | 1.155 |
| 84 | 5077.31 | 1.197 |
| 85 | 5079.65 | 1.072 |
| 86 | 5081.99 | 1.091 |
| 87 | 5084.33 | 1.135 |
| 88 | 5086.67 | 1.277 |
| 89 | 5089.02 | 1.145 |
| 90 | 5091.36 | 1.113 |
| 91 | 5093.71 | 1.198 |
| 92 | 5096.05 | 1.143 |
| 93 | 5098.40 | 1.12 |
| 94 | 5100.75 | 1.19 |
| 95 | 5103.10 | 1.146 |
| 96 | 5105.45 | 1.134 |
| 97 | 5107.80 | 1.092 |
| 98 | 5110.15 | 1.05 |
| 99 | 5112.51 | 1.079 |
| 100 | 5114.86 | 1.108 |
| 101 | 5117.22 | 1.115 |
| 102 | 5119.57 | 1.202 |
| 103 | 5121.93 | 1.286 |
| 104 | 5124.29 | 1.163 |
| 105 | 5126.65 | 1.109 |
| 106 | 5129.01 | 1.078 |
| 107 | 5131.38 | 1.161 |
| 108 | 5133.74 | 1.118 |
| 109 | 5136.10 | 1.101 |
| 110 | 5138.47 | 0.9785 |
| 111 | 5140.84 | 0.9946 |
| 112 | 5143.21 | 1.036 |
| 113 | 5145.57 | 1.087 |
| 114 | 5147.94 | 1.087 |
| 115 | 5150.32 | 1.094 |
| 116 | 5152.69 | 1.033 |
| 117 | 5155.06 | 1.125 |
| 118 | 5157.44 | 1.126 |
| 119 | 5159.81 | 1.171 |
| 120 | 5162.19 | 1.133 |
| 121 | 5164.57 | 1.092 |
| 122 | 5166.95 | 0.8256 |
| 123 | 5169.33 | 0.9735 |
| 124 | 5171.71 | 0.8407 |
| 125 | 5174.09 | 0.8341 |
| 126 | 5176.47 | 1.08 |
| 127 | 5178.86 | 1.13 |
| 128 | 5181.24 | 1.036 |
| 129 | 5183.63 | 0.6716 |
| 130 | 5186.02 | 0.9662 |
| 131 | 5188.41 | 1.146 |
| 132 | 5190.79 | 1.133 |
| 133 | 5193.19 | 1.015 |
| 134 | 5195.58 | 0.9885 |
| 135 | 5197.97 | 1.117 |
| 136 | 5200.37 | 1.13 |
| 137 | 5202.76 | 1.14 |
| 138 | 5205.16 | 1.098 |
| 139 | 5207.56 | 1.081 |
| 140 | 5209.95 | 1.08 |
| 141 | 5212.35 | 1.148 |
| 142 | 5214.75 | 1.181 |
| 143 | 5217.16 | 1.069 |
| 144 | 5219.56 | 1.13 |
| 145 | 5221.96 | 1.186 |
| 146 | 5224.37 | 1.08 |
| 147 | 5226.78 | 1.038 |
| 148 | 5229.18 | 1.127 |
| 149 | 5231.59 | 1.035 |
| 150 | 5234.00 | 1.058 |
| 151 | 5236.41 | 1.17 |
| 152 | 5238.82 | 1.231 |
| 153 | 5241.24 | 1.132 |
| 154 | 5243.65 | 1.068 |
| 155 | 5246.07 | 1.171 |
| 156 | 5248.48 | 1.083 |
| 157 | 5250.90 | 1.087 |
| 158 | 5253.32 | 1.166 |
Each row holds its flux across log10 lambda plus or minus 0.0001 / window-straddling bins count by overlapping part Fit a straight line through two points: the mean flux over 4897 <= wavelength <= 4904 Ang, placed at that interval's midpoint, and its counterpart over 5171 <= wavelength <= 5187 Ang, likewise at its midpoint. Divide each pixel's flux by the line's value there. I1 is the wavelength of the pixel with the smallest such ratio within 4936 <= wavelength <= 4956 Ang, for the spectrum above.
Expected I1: 4936.67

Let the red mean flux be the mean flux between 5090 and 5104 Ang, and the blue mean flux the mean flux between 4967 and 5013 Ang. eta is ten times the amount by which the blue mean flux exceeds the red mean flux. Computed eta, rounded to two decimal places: -0.38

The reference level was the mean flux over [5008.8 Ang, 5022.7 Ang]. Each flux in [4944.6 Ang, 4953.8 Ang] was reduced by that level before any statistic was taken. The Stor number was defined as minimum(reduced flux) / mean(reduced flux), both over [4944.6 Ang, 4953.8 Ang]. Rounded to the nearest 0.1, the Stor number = 0.8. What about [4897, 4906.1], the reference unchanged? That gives 0.2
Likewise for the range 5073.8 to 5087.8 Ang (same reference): -0.4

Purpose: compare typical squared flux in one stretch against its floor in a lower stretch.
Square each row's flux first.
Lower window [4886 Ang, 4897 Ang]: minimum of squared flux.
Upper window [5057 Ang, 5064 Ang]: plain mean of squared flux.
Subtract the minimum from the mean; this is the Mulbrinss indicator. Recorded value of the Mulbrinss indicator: 0.19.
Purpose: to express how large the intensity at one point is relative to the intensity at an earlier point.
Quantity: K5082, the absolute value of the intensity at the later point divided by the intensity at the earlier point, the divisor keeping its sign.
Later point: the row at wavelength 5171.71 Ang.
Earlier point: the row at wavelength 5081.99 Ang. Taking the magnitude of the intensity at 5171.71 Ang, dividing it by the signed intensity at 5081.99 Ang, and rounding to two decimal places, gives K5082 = 0.77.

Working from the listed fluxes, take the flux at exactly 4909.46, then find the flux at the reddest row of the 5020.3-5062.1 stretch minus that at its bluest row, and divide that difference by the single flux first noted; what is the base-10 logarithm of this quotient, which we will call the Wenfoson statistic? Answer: -1.43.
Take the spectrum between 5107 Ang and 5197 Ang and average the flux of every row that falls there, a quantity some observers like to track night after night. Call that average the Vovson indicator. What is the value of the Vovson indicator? 1.06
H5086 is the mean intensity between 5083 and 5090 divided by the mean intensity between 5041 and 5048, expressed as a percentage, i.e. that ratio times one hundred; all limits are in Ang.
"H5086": 103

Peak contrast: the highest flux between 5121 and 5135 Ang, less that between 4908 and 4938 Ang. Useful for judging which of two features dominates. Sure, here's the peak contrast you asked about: 0.02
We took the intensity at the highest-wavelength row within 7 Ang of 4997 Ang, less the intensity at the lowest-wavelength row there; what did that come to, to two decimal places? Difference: 0.14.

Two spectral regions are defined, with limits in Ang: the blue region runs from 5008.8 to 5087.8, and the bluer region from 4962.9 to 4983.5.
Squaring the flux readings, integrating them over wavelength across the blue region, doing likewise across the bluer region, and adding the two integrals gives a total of 128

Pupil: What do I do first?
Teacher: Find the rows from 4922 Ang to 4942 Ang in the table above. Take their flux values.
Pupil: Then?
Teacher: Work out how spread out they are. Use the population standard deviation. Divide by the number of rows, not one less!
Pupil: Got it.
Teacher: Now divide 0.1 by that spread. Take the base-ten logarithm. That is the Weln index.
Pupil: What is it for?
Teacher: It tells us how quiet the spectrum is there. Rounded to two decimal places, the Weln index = 0.14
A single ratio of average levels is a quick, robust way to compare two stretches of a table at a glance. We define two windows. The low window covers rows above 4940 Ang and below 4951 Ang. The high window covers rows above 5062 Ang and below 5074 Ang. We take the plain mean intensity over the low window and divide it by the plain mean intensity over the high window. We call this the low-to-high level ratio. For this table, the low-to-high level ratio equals 1.05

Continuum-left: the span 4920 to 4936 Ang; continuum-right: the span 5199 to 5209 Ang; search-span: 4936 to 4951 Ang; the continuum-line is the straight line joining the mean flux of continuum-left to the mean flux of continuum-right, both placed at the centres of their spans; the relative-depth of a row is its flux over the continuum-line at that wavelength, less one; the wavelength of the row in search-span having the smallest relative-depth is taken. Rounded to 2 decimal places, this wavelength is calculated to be 4936.67 Ang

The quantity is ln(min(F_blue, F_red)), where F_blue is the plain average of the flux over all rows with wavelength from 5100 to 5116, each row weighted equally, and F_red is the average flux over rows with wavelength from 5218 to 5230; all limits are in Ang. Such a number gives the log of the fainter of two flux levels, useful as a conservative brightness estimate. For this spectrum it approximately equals 0.11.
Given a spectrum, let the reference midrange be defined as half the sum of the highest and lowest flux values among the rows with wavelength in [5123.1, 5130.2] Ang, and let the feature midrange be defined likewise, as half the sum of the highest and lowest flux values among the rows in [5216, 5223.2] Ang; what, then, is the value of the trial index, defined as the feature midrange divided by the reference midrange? 1.006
